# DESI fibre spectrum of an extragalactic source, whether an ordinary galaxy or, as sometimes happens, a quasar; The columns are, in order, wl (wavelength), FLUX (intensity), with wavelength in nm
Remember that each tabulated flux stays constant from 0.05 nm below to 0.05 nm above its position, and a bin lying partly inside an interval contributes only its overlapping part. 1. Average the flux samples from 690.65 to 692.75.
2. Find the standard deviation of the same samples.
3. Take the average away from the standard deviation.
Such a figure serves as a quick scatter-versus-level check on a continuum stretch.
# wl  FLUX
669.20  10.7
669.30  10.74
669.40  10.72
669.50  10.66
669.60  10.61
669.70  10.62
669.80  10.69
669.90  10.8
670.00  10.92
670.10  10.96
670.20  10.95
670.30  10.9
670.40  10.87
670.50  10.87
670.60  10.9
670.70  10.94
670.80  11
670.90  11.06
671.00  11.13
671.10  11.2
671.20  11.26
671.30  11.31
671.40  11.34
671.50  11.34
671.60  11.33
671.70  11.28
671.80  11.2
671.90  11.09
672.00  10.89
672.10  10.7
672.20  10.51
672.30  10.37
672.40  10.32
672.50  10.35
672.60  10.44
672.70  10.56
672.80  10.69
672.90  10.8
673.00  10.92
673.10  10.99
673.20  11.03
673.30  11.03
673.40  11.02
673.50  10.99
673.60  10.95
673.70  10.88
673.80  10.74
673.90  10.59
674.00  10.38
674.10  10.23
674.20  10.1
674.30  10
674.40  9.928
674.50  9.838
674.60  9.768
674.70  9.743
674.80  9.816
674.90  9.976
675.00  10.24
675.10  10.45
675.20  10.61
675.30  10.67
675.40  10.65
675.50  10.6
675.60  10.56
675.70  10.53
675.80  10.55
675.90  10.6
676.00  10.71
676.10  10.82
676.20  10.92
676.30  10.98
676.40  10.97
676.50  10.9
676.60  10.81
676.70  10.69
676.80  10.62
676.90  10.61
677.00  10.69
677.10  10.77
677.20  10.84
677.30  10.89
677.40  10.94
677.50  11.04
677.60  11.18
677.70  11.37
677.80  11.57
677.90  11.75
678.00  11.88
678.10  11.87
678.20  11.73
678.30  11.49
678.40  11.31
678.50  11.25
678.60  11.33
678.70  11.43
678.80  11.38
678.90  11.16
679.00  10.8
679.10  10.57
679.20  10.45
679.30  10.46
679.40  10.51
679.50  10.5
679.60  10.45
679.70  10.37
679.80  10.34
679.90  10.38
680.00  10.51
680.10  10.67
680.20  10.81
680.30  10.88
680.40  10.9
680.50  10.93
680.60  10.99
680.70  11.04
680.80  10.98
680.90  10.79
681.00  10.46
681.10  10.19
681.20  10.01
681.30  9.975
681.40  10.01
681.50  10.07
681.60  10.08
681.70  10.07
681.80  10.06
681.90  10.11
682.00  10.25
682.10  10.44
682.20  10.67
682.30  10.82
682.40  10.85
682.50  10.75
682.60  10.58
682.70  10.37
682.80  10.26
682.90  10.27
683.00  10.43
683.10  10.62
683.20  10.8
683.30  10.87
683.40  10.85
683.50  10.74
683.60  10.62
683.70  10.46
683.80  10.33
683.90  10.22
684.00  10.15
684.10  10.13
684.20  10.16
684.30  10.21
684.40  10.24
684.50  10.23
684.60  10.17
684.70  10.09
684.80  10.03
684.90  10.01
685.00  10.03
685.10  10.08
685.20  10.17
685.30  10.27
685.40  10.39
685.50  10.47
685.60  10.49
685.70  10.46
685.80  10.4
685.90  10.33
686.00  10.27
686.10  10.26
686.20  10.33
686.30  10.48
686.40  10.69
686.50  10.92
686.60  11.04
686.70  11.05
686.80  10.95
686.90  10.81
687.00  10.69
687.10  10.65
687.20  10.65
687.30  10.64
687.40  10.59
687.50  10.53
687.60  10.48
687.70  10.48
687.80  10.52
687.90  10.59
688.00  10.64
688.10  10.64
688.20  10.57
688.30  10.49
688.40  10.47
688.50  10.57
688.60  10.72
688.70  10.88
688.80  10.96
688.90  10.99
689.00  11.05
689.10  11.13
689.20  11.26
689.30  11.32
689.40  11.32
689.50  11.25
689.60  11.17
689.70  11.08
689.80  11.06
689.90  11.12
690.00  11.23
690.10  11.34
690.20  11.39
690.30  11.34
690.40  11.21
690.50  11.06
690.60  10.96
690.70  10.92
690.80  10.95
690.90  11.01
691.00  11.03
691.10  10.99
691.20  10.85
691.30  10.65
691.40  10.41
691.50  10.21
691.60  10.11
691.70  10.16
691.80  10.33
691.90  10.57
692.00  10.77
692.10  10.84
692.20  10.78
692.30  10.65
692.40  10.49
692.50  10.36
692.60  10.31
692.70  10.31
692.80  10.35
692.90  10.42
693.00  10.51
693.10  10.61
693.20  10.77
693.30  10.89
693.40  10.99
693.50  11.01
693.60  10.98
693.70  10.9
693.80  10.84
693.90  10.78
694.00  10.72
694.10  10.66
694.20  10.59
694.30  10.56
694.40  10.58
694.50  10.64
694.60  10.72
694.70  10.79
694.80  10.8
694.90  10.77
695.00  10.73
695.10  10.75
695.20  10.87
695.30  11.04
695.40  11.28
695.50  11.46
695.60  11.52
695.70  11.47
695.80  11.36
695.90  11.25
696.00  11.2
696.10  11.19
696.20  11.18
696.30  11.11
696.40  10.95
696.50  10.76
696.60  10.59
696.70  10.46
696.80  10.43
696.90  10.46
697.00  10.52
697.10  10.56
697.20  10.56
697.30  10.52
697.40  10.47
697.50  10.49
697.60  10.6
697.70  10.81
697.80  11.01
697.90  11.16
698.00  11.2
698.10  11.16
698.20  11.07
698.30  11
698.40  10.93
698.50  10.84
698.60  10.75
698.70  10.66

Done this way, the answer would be -10.3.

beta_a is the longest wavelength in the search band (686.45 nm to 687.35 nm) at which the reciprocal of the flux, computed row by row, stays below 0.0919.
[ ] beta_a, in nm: 686.80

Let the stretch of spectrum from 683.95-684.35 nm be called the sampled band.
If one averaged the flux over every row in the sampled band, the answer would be 10.2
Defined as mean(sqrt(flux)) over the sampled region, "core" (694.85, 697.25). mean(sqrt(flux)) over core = 3.31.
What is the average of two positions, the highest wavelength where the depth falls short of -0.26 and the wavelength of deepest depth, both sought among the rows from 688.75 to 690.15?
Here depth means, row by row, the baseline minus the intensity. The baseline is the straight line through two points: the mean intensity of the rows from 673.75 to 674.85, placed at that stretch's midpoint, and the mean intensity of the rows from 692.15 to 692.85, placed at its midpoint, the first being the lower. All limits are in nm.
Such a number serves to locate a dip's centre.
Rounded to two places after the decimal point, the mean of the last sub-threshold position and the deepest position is 689.45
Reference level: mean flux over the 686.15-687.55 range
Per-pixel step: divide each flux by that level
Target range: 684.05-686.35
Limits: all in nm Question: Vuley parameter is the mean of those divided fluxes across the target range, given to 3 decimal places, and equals 0.956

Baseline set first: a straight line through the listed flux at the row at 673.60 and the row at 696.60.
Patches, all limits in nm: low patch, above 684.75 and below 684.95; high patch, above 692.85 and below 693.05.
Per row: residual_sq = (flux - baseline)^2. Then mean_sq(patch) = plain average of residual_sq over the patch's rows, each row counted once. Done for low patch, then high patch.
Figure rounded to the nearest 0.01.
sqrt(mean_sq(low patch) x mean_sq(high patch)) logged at 0.14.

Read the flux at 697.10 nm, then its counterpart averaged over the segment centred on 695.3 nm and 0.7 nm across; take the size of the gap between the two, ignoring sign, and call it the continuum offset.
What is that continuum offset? 0.5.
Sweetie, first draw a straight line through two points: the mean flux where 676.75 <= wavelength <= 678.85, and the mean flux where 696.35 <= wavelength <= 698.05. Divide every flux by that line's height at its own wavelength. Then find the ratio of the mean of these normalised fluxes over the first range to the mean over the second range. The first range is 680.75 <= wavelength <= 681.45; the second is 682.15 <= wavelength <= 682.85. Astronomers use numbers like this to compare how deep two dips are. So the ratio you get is 0.97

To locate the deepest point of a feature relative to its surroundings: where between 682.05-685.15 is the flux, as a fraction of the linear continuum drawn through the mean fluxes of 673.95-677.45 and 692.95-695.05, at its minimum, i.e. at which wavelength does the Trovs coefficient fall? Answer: 684.90 nm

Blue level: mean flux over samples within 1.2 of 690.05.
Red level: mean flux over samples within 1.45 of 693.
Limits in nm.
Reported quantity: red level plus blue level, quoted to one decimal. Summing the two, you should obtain 21.7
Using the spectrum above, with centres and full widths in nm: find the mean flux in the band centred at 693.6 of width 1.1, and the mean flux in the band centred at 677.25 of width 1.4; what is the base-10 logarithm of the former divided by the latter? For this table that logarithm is -0.0060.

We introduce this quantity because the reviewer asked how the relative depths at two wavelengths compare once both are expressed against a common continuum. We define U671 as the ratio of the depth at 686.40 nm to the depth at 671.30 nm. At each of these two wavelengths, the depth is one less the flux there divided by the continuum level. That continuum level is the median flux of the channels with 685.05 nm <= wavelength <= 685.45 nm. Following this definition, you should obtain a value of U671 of 0.4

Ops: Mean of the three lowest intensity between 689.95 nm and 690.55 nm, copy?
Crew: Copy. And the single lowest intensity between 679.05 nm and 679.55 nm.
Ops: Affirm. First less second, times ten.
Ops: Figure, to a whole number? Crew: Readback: 7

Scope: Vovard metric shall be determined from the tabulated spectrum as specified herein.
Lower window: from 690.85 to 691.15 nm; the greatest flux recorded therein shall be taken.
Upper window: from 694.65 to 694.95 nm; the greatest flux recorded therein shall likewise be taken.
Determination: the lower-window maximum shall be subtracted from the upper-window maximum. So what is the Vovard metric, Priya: -0.23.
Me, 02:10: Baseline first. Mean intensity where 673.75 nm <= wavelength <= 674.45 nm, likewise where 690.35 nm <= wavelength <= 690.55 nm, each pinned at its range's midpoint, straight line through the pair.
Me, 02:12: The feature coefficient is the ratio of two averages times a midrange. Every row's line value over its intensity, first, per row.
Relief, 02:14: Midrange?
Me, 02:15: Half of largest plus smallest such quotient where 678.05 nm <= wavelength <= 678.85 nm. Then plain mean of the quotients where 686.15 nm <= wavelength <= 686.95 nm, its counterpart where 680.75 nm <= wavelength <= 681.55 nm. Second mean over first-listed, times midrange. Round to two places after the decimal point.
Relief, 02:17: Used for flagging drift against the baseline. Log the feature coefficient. 0.93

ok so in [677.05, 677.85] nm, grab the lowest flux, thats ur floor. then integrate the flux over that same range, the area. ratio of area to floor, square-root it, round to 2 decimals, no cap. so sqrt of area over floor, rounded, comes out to 0.91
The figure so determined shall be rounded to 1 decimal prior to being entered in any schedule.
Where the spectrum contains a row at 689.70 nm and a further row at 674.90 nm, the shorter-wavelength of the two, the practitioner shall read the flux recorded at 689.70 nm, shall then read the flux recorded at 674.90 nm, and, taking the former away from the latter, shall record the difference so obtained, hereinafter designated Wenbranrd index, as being -1.1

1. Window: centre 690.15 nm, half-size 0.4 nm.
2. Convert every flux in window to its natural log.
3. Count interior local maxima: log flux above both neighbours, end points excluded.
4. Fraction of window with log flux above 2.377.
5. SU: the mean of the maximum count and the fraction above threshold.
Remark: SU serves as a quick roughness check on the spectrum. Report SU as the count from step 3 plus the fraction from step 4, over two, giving 1.0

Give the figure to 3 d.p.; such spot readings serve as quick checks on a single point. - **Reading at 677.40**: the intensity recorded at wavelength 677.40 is 10.940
